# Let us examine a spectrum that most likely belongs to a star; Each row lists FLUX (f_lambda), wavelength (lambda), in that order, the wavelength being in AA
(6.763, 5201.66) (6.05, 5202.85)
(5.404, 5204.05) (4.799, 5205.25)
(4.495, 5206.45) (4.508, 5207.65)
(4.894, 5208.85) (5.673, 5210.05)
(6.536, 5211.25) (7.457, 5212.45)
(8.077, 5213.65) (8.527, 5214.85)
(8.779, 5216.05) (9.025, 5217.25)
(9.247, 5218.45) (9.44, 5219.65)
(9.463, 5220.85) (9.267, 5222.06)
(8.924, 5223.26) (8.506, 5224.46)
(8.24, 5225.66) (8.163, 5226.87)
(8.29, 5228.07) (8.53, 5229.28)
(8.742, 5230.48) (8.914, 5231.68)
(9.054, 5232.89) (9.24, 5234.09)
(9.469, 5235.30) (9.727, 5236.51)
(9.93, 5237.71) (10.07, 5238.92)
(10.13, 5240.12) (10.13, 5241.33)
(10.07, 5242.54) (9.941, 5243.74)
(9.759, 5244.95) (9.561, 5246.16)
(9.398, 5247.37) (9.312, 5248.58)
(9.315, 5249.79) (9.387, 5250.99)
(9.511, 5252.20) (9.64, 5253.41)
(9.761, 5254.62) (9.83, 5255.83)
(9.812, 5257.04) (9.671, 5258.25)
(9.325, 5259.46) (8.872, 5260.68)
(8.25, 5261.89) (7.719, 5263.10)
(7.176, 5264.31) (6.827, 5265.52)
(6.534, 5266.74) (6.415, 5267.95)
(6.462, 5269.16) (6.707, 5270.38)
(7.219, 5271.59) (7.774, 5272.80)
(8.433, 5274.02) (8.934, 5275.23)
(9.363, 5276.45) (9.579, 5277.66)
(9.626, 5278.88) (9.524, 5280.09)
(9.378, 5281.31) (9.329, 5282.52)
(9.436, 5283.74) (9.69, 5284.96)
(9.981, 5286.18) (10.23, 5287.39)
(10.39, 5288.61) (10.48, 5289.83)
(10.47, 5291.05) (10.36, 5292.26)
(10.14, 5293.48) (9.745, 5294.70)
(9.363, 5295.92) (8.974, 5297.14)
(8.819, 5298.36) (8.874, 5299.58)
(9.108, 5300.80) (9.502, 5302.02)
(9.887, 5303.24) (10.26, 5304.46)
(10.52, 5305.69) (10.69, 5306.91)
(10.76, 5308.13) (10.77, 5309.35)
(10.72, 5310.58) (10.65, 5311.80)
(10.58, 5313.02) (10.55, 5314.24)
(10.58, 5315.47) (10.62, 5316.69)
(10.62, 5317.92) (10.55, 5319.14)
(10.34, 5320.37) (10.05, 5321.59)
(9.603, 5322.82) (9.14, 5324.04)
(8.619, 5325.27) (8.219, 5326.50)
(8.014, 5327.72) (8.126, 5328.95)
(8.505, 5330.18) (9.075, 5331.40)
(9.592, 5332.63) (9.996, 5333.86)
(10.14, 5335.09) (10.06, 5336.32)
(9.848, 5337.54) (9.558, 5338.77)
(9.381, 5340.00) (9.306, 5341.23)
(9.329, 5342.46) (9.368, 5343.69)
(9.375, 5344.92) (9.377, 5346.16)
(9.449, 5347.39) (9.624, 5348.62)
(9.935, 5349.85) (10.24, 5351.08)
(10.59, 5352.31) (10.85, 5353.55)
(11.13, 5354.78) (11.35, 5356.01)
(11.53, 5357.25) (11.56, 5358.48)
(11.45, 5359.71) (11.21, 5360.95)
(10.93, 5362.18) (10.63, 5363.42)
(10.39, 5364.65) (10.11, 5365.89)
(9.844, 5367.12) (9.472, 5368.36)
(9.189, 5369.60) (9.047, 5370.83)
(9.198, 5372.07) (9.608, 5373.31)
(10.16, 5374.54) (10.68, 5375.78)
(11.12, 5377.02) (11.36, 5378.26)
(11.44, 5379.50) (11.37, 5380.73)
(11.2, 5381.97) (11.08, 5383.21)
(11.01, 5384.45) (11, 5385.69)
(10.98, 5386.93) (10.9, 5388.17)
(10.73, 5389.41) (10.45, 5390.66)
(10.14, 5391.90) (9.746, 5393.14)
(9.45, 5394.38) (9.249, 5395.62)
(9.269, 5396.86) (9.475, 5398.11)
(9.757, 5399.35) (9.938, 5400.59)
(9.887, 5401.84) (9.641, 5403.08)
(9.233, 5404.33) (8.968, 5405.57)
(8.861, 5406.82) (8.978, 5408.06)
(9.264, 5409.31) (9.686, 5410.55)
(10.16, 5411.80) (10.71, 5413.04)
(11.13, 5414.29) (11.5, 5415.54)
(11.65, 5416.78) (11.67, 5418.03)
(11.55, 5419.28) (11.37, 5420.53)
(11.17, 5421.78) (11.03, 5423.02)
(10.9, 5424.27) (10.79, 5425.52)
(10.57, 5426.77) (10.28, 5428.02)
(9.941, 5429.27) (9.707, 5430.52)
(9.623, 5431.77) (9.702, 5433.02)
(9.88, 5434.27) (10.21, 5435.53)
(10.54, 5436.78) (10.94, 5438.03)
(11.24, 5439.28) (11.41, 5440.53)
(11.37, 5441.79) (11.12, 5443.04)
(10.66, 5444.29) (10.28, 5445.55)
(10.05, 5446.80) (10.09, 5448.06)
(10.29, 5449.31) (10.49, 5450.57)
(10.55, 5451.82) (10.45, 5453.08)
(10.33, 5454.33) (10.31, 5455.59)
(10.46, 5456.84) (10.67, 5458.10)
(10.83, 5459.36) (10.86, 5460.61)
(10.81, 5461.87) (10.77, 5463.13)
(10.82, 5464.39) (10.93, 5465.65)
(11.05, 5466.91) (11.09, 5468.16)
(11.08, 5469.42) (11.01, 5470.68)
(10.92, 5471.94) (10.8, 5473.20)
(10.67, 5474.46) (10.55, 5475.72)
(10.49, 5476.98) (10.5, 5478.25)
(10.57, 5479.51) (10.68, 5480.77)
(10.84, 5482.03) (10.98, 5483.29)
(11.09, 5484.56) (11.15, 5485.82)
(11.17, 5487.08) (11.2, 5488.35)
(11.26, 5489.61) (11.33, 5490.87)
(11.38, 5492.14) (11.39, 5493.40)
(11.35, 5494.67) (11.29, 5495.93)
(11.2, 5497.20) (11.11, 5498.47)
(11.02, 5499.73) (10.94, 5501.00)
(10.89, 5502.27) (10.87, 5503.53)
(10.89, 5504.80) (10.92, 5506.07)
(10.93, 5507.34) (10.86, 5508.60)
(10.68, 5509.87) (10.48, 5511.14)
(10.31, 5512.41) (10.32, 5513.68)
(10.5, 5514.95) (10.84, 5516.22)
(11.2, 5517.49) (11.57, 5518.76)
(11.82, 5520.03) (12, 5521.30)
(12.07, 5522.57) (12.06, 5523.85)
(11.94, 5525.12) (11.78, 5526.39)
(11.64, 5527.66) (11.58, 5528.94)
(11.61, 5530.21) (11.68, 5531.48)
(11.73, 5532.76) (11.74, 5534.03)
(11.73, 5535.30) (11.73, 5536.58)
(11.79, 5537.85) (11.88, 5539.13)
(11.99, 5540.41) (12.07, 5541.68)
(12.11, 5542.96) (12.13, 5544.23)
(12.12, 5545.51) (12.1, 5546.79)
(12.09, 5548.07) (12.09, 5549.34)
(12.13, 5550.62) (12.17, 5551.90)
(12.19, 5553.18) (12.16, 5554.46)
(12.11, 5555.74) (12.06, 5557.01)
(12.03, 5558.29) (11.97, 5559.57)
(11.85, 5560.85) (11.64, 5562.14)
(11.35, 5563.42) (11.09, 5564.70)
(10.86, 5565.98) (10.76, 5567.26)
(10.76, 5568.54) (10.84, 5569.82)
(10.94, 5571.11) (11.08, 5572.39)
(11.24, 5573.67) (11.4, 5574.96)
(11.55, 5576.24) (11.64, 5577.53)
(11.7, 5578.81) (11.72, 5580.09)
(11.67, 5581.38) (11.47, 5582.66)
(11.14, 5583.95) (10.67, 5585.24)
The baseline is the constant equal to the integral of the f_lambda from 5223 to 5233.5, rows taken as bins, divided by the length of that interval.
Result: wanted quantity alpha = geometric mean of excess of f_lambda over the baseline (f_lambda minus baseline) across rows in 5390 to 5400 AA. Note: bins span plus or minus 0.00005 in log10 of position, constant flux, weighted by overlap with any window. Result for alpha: 1.0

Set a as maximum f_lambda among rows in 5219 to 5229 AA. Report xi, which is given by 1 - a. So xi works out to -8.5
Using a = 9.463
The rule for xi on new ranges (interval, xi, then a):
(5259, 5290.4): -9.5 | 10.48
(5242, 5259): -9.1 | 10.07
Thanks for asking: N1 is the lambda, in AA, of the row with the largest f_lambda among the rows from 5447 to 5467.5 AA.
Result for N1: 5466.91 AA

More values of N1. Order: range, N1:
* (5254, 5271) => 5255.83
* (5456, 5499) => 5493.40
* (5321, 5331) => 5321.59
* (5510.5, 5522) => 5521.30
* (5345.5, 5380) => 5358.48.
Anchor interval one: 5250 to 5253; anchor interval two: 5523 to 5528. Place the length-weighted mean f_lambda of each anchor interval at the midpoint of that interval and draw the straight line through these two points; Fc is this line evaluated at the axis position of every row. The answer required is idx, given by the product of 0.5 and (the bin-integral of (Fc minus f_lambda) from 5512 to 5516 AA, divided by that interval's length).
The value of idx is 0.7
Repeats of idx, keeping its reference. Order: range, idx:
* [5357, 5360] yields -0.6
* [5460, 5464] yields 0.3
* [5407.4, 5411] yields 0.8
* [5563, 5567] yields 0.6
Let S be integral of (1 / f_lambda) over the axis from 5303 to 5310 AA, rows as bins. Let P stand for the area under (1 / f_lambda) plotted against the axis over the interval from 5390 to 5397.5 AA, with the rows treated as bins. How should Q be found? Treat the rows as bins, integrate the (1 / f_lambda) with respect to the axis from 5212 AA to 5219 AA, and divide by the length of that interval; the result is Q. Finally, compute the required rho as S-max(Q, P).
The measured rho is -0.11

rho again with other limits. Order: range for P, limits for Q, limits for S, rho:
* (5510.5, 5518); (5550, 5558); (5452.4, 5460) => 0.02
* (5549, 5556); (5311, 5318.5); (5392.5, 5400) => 0.22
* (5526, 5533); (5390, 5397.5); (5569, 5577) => 0.12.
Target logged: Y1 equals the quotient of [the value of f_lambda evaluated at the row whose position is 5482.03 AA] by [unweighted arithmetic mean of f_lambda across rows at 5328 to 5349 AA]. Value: 1.15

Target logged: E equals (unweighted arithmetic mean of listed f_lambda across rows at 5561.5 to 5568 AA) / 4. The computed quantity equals 2.8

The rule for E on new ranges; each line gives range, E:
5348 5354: 2.6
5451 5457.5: 2.6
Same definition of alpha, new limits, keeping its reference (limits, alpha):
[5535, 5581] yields 3.1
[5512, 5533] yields 2.8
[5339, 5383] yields 1.5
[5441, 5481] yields 2.1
